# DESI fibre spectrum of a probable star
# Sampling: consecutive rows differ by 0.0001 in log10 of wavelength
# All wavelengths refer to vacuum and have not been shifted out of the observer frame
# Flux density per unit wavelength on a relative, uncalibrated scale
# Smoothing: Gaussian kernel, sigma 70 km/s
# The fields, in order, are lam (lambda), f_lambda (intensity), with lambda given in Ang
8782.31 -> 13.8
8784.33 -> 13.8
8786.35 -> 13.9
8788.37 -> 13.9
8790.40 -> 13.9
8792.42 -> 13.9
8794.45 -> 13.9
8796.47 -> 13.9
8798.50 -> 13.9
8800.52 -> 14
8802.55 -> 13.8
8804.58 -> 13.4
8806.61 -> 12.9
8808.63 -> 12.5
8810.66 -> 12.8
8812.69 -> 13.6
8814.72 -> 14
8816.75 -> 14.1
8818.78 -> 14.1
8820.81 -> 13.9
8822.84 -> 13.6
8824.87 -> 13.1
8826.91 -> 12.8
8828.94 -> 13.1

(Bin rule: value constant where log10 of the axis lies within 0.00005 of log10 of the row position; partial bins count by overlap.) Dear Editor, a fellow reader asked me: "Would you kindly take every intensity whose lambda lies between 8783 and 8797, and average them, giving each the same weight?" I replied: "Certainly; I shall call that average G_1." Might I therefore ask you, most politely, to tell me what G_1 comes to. 13.89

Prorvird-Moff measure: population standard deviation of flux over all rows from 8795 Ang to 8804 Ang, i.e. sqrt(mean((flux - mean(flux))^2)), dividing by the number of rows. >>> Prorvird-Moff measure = 0.07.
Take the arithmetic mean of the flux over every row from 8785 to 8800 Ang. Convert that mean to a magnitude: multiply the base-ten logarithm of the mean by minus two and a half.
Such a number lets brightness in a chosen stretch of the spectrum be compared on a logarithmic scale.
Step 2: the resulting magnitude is -2.86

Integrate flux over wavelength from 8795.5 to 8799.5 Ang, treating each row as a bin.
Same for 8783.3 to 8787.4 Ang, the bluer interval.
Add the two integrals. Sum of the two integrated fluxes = 112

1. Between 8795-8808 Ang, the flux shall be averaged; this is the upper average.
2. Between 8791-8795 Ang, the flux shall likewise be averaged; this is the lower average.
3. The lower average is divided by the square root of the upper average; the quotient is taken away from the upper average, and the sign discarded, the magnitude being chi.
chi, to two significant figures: 9.9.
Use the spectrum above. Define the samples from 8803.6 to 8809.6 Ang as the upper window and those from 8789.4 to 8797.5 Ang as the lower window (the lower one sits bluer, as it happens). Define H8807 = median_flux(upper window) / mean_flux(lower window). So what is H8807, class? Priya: 0.93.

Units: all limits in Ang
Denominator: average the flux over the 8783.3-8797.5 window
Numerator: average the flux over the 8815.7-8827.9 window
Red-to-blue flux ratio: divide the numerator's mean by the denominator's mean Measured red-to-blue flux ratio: 0.98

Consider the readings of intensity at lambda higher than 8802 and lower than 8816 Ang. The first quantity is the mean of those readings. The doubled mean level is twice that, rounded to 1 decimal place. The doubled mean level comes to 26.6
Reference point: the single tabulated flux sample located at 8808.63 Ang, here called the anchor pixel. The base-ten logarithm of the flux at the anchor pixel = 1.097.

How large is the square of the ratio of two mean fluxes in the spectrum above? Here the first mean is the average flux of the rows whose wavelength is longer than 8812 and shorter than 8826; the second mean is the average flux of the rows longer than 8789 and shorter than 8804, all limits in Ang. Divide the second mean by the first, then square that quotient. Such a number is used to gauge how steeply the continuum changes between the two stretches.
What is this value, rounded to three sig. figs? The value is 1.02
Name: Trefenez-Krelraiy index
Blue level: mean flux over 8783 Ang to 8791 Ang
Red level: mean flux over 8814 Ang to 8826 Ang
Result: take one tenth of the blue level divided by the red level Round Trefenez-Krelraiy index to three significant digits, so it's 0.101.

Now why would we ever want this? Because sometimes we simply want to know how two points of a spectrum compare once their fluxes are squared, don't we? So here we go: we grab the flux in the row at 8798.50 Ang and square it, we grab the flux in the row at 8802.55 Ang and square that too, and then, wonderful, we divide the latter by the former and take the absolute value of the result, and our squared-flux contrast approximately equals 0.99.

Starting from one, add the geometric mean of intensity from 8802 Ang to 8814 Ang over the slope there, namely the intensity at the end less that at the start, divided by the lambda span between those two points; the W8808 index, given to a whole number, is -666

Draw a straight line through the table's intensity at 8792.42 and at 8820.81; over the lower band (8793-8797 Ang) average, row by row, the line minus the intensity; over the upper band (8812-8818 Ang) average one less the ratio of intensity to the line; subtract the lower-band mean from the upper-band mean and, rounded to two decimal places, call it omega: 0.00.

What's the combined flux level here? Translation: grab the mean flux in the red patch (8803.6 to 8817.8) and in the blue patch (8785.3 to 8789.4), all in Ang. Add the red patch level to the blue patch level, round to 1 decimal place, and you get 27.2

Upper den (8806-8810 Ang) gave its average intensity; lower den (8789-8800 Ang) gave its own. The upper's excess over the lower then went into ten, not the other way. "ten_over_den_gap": -8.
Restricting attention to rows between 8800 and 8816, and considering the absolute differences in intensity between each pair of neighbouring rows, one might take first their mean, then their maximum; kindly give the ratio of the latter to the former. 1.87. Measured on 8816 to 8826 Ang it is 2.00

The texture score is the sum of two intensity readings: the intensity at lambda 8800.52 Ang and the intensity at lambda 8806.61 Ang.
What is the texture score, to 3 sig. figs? 26.9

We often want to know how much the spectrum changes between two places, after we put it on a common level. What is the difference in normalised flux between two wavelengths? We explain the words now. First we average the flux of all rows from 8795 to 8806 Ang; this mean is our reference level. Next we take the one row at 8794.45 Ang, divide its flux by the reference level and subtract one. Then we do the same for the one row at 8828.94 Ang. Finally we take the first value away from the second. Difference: -0.058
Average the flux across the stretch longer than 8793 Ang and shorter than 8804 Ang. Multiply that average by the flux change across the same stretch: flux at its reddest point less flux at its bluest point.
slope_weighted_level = -1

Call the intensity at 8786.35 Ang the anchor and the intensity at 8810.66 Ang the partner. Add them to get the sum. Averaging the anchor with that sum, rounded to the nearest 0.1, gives 20.3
